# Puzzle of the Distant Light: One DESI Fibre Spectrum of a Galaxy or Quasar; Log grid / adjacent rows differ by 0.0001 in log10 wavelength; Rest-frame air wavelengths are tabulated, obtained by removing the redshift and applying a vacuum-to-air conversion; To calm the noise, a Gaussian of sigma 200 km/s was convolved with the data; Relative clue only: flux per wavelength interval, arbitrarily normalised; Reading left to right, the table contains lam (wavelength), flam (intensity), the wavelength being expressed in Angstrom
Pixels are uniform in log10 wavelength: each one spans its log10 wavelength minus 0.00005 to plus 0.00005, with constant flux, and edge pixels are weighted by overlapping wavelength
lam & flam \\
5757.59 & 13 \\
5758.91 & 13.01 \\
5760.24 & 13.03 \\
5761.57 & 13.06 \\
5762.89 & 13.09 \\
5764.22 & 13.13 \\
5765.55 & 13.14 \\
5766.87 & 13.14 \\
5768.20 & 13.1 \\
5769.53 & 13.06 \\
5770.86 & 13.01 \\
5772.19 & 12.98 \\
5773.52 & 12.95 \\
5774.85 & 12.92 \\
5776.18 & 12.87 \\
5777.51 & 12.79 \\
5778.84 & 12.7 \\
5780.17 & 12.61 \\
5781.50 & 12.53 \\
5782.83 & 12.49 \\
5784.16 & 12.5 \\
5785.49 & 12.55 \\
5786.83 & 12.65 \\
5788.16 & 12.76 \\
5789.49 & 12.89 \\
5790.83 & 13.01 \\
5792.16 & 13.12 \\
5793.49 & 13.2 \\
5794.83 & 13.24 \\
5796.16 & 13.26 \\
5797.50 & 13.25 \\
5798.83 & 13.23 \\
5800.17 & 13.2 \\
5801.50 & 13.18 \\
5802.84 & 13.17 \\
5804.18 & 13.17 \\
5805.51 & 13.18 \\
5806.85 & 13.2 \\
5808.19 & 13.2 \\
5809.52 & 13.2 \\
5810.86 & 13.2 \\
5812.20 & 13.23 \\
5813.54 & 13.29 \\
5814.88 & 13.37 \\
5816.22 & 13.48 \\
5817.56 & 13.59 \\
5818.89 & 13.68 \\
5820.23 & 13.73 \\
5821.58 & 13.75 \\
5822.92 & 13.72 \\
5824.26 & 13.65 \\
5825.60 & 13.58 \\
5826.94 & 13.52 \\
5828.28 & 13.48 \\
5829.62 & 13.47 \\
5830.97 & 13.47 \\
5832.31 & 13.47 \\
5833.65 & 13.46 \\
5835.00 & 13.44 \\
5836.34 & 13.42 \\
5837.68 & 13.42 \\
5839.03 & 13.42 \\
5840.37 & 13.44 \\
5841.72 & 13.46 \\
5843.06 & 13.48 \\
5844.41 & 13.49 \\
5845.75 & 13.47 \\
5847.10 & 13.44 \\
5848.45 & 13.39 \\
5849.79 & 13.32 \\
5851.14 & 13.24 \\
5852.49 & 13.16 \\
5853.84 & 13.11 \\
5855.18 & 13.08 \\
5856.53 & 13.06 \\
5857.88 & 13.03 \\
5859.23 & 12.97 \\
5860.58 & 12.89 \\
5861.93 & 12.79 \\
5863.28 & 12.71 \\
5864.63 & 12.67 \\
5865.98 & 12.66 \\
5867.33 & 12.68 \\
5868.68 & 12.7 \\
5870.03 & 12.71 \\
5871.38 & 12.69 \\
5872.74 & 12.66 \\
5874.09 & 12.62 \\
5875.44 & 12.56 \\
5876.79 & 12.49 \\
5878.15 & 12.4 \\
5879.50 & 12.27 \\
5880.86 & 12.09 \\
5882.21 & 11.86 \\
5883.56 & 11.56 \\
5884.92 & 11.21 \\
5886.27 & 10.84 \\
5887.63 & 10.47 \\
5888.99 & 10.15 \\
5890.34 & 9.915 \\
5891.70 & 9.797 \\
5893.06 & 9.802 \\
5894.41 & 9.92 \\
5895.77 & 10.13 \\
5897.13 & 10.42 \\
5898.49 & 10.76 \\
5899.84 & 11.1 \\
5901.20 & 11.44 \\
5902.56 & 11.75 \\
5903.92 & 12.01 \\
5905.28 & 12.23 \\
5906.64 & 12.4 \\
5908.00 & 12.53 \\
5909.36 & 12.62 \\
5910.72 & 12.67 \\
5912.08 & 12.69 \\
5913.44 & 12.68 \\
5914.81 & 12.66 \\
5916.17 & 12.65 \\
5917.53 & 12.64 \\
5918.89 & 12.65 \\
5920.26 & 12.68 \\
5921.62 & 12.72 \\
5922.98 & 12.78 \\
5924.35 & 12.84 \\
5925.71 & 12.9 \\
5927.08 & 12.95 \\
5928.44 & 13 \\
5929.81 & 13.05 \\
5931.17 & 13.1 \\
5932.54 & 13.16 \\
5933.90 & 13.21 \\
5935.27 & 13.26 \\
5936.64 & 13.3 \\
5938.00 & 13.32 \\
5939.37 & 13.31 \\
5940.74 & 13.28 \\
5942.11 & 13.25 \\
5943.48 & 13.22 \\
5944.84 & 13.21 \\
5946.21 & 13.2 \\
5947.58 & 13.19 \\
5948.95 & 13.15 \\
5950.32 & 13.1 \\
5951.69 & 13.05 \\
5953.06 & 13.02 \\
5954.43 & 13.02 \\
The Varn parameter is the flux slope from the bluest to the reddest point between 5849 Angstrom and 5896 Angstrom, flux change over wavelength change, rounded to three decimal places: -0.069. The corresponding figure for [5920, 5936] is 0.039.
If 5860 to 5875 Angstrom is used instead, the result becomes -0.020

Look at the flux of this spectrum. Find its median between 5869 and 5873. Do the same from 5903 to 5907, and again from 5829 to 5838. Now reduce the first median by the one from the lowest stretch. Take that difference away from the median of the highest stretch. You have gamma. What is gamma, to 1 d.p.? 13.0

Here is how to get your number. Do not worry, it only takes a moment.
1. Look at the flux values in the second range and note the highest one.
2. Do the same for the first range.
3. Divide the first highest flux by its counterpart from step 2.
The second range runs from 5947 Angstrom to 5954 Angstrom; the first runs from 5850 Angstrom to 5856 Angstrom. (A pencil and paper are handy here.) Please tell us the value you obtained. 1.00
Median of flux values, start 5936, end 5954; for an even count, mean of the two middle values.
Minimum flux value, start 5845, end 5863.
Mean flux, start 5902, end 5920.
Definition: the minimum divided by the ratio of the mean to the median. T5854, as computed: 13.5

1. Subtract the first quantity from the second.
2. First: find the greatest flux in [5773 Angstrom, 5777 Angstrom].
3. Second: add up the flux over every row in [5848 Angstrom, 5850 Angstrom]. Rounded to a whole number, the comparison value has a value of 14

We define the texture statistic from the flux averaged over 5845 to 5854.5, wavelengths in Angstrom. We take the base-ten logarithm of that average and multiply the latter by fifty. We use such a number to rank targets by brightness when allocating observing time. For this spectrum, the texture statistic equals 56.2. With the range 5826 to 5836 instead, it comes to 56.5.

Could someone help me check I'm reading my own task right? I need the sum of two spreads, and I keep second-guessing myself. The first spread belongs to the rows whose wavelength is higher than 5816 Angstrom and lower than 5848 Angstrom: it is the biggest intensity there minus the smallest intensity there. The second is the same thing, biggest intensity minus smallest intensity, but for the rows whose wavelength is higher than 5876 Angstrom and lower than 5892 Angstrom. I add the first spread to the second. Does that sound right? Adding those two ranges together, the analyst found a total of 3.0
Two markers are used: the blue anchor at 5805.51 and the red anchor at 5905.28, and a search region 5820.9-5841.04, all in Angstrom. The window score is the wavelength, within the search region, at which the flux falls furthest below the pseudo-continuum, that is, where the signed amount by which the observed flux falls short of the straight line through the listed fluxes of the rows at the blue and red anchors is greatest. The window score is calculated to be 5828.28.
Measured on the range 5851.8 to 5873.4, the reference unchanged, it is 5864.63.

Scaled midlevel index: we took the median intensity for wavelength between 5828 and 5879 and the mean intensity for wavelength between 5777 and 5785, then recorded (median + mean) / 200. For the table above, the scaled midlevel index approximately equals 0.129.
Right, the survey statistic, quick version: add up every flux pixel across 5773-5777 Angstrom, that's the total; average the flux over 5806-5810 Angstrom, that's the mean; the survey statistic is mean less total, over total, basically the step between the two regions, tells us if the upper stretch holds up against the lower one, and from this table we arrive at -0.659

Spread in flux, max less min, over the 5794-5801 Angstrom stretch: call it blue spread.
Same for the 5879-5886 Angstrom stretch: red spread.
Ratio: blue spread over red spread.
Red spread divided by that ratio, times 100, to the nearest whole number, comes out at 1873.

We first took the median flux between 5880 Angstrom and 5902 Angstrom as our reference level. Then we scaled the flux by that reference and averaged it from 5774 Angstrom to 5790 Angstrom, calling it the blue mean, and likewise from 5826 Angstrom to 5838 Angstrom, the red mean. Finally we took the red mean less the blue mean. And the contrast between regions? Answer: 0.073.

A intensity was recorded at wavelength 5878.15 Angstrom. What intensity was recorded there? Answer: 12.4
